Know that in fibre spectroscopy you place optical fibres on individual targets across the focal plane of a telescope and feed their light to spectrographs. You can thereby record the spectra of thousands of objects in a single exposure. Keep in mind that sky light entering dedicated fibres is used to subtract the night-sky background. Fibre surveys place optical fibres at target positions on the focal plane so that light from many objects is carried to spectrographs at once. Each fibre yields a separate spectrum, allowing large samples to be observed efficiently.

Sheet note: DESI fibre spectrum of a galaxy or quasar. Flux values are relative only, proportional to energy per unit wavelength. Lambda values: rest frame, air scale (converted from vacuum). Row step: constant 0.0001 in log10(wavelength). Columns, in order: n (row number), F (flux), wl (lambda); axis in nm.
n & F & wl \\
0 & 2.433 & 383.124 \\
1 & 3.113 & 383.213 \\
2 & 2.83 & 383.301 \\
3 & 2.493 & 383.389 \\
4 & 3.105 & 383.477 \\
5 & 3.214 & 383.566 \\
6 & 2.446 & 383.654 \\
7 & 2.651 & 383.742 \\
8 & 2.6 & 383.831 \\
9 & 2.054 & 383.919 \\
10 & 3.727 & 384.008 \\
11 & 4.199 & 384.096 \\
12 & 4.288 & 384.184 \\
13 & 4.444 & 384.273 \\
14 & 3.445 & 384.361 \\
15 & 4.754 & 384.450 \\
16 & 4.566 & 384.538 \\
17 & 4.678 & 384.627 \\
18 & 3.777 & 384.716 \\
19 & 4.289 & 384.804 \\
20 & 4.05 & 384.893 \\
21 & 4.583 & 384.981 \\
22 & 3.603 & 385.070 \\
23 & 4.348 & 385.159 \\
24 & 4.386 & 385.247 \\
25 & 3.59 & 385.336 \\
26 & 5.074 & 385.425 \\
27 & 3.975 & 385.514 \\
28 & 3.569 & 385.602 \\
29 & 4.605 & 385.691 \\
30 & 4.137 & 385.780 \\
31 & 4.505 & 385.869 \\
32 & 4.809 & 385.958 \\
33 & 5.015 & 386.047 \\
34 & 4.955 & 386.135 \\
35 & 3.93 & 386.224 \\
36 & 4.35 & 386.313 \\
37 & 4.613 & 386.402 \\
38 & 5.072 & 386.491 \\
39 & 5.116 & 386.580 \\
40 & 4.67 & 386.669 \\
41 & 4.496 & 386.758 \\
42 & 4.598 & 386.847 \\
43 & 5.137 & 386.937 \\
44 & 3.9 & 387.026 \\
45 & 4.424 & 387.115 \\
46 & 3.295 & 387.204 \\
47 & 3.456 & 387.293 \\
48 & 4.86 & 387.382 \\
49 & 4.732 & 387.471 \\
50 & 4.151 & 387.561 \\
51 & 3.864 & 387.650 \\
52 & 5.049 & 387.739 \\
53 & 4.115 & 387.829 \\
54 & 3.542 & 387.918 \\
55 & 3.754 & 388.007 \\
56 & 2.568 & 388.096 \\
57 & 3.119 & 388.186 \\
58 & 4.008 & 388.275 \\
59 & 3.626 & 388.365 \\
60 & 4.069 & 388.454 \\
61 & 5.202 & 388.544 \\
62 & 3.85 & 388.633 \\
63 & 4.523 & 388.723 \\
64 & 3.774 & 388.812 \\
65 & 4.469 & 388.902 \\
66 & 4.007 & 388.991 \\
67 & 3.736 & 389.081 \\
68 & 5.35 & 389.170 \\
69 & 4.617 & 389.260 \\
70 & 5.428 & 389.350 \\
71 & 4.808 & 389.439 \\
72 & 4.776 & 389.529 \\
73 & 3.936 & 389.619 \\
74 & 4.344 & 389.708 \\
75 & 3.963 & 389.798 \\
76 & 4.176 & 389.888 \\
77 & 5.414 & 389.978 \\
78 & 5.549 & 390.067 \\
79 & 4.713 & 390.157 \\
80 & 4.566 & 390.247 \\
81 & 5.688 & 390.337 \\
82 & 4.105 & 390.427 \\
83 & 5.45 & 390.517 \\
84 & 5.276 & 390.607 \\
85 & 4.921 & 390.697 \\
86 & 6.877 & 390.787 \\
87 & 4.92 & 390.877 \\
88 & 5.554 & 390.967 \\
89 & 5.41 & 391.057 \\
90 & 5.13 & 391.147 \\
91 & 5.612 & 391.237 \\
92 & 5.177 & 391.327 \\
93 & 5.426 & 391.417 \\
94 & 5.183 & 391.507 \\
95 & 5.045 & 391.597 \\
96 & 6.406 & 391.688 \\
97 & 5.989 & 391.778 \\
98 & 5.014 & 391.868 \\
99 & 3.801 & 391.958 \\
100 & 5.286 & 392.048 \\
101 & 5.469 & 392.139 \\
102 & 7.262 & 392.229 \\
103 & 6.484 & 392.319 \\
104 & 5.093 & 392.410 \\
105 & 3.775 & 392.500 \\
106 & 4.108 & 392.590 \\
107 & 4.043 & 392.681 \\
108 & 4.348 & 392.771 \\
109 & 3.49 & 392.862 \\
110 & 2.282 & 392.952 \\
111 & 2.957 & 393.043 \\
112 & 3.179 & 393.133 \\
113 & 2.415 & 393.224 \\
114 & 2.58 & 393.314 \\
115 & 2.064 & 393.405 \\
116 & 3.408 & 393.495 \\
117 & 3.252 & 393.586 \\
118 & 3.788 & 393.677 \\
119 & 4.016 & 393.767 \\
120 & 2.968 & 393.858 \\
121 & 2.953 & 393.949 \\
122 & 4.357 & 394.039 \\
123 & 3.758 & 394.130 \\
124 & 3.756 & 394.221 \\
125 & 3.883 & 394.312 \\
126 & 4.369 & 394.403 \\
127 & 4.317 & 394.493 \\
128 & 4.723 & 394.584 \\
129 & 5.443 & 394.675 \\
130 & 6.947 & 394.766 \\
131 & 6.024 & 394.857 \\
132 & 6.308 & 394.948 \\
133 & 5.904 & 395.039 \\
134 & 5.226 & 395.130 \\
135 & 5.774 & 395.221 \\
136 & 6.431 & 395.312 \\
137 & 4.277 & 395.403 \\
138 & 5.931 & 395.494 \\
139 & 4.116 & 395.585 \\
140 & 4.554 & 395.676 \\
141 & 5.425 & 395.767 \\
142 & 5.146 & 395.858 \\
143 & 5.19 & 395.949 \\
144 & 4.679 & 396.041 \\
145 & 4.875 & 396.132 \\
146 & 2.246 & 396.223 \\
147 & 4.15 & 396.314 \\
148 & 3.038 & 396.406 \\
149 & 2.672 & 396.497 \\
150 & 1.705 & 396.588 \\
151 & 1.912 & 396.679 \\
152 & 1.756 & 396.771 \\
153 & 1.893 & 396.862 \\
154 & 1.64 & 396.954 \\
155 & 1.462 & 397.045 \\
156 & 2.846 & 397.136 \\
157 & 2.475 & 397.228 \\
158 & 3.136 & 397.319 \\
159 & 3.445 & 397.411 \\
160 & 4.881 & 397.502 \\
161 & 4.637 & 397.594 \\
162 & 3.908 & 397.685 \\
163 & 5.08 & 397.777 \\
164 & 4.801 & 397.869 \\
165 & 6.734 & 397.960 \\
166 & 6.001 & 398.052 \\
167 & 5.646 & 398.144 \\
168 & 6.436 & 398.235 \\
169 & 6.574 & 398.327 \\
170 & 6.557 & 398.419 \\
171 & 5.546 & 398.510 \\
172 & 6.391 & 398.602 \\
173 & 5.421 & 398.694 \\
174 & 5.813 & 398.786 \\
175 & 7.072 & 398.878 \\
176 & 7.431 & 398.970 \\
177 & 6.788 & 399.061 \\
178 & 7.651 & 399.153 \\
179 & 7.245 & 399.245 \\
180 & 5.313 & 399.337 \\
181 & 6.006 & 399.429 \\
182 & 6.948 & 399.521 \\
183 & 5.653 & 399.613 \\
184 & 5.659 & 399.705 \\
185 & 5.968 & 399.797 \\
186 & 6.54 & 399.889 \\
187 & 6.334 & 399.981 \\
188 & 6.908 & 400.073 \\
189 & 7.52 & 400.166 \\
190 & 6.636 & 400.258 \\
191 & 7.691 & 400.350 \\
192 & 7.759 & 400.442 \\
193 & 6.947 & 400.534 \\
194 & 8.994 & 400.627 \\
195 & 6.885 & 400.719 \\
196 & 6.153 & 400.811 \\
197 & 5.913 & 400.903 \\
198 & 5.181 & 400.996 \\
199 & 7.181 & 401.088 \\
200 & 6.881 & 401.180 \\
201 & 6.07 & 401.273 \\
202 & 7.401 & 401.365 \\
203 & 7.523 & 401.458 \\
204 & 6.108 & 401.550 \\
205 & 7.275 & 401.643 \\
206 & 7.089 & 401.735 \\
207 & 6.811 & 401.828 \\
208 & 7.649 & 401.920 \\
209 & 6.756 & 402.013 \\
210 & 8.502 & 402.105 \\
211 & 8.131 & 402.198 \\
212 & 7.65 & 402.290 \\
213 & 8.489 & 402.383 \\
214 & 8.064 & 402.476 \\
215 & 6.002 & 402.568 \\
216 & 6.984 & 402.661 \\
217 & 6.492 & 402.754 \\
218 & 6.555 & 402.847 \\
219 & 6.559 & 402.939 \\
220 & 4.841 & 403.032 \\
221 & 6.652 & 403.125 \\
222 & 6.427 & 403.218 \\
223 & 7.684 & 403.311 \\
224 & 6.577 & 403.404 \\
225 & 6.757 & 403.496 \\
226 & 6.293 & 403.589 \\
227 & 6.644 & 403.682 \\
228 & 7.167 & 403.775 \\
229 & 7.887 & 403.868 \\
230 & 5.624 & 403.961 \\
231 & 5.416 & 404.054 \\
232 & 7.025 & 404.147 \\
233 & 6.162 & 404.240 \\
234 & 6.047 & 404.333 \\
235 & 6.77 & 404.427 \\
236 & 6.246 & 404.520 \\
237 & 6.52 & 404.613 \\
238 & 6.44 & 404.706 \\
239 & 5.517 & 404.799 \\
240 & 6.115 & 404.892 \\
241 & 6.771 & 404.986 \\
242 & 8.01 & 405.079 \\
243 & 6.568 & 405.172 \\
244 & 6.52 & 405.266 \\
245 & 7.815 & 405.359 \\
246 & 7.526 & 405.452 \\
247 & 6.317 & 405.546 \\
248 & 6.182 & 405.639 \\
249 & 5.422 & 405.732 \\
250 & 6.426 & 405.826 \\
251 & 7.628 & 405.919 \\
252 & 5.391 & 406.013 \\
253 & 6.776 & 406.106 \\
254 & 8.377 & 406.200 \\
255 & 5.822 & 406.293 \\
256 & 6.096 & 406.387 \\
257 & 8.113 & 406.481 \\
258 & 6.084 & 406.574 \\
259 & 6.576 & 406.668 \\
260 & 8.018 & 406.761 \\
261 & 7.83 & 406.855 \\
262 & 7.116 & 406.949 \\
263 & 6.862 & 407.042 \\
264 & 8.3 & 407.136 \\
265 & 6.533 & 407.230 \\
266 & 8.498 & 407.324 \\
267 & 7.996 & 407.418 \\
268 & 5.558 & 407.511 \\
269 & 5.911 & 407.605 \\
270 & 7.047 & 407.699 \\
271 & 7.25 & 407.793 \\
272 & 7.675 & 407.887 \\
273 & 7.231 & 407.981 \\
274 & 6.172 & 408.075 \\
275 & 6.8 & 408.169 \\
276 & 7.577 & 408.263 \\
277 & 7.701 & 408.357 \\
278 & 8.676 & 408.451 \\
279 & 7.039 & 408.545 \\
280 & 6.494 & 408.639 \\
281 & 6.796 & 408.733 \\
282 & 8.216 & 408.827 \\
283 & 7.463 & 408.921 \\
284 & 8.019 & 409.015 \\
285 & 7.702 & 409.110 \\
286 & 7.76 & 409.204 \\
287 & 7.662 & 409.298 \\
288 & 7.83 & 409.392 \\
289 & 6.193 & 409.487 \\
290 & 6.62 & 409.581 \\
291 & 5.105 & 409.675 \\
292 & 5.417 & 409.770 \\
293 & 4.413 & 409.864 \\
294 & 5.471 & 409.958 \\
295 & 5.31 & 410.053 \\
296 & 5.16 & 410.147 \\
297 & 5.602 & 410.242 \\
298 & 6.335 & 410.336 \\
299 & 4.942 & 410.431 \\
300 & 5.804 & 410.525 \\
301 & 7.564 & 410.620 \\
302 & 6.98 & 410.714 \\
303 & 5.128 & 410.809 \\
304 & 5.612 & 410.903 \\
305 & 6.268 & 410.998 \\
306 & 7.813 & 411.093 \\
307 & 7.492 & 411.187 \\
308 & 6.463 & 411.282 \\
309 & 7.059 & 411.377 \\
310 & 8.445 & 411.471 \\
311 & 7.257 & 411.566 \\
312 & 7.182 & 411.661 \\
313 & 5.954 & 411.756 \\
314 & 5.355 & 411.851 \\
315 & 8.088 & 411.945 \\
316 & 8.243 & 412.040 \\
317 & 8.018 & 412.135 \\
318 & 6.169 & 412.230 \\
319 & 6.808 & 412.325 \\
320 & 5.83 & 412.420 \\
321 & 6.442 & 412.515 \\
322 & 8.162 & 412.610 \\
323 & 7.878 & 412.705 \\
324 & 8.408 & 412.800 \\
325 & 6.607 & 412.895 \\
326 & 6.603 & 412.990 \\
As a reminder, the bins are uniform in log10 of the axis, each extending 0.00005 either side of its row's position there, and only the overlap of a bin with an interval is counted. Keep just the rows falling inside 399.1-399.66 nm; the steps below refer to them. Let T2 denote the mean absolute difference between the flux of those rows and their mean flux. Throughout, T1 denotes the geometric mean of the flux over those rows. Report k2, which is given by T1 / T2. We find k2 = 7.9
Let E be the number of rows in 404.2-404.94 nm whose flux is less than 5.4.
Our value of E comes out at 0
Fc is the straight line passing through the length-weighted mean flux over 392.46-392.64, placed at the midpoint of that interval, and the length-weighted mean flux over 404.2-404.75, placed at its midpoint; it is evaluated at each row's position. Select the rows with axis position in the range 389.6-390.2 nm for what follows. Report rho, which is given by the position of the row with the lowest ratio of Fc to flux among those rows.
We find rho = 390.067 nm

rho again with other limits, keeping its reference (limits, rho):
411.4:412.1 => 411.471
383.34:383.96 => 383.566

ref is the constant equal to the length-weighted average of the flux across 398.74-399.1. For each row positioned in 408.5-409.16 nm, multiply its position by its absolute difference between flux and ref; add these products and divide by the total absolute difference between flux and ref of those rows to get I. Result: 408.92 nm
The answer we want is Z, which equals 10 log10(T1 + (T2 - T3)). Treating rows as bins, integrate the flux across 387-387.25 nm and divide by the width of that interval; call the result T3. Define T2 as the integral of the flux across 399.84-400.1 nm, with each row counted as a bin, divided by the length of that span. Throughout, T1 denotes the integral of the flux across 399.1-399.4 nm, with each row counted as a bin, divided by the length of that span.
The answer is 10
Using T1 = 6.7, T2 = 6.6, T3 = 3.9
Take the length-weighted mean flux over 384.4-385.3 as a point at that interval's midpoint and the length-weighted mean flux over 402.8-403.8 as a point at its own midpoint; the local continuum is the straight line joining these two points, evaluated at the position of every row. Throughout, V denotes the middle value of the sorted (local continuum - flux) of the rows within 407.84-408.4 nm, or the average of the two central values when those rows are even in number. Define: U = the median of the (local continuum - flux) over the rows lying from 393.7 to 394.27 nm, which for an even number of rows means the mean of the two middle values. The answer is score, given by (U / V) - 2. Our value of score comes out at -8.3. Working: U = 1.7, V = -0.3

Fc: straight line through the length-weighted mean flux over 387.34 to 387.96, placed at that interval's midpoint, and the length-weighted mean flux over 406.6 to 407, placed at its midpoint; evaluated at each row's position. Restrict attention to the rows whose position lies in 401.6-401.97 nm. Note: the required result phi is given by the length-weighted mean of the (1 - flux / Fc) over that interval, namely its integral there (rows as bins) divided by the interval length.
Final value -0.10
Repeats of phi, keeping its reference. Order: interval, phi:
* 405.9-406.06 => 0.12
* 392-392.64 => -0.06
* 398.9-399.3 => -0.18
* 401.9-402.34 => -0.18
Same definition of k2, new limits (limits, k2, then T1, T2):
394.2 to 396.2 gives 7.0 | 5.1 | 0.72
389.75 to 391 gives 8.3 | 5.0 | 0.60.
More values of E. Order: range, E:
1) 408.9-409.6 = 0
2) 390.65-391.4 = 4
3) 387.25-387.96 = 8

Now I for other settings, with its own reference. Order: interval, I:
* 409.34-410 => 409.74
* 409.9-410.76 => 410.27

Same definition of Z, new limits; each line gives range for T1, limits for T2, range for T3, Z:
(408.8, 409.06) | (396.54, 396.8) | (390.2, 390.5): 7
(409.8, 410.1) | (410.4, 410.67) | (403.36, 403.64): 7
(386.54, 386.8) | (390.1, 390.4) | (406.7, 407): 3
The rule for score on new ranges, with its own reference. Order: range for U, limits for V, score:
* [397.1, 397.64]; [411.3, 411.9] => 3.8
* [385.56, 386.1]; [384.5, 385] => -0.9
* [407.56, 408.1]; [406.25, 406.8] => -2.1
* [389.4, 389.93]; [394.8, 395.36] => -3.5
